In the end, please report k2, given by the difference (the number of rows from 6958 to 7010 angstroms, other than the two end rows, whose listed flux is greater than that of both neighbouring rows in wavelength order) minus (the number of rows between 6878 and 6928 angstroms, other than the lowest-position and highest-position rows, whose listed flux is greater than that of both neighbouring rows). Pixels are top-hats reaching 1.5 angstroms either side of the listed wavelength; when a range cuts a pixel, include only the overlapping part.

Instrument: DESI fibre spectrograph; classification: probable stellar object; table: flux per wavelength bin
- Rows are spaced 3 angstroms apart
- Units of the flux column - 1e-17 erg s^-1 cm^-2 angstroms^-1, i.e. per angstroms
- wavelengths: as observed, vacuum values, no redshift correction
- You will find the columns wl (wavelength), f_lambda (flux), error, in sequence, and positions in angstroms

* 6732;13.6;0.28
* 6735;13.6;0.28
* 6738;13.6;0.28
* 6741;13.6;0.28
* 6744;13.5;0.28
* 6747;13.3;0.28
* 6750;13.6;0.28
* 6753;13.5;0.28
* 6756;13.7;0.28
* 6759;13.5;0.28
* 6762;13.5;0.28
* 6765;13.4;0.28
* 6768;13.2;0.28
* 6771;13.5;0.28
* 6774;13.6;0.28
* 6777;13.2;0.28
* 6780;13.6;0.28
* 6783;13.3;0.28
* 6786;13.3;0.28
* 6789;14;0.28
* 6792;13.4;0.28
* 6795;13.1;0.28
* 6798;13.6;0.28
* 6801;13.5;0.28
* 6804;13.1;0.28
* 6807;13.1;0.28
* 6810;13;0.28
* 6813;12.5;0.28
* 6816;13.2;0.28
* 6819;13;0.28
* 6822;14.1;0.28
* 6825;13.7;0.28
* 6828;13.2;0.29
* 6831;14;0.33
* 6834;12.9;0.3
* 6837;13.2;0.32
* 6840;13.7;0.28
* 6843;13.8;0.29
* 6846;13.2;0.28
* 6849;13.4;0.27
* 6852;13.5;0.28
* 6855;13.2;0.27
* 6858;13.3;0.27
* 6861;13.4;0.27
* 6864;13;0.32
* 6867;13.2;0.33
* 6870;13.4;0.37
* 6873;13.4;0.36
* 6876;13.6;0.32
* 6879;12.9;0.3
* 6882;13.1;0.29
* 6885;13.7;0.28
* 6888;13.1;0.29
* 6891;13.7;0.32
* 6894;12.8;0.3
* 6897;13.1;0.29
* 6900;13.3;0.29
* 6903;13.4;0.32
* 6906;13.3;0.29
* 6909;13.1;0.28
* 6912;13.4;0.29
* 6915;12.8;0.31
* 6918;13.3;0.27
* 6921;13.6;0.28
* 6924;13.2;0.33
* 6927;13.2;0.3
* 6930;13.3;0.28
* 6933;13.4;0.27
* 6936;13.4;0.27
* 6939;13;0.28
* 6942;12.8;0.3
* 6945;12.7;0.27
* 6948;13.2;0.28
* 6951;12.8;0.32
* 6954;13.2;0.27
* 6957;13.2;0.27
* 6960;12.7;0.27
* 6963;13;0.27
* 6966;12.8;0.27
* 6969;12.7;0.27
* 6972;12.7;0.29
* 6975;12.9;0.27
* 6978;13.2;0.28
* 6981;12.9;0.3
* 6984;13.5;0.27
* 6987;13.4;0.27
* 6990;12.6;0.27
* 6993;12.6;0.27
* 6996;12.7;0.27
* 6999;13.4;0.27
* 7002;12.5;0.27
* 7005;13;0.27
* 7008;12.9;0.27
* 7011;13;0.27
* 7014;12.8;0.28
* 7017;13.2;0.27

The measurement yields 0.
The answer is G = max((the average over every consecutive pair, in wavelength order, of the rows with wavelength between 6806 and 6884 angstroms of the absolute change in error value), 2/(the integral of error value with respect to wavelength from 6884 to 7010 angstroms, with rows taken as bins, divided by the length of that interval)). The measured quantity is 7.06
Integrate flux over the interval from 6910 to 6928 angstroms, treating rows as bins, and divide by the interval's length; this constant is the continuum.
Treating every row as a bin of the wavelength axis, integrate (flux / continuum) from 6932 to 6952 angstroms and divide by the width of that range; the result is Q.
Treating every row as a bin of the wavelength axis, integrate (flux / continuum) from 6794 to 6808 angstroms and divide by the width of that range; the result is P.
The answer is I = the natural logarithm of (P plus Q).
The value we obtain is 0.687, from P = 1.00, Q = 0.98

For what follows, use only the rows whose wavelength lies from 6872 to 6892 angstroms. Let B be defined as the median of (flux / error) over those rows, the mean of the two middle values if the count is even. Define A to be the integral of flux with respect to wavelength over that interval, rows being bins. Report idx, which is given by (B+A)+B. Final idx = 353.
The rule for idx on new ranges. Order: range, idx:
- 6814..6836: 388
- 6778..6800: 392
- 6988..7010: 376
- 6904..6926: 384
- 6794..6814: 356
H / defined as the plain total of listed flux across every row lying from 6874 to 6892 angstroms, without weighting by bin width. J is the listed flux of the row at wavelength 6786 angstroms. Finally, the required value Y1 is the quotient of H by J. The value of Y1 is 6.02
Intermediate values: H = 80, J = 13.3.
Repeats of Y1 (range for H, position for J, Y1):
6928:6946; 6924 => 5.95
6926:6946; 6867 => 6.95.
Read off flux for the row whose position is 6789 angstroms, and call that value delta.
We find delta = 14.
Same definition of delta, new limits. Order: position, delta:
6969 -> 12.7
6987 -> 13.4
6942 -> 12.8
